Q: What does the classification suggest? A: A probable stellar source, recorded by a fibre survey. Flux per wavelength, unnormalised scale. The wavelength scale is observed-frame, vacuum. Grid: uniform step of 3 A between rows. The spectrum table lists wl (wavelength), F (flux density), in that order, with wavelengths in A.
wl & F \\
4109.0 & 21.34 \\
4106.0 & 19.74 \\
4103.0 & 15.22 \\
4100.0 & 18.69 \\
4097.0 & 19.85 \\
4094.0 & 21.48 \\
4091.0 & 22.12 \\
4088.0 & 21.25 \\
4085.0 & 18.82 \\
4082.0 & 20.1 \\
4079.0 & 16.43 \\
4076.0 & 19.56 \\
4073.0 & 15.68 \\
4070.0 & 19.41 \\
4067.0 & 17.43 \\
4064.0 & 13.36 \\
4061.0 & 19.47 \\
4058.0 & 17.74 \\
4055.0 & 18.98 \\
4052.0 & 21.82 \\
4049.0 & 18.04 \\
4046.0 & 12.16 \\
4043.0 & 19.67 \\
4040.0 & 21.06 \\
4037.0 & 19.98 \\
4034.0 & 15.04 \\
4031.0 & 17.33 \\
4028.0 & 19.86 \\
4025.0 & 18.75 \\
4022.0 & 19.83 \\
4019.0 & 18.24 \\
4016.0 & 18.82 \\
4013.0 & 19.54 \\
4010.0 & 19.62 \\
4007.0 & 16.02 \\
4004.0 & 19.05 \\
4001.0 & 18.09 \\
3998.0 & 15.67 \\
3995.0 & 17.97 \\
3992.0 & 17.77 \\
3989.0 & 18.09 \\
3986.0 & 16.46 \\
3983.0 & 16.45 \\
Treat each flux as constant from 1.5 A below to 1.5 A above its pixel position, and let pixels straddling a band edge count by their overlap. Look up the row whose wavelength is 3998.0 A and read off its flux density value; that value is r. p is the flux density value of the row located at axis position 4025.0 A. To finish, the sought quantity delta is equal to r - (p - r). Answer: 13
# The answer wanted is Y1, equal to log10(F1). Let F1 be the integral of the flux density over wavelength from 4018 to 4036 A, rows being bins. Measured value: 2.52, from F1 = 328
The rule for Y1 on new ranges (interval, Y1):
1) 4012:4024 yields 2.36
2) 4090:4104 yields 2.44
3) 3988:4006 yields 2.50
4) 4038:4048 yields 2.25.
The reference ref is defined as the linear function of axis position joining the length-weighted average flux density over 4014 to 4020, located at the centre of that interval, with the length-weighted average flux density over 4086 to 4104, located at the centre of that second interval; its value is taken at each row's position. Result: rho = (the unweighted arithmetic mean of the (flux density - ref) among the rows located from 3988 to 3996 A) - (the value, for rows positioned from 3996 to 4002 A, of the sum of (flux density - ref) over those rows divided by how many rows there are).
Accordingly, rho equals 1.2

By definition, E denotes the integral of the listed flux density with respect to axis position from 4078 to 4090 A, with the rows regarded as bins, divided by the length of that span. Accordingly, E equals 19.4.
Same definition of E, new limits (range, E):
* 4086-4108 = 19.8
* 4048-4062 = 19.2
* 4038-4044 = 20.4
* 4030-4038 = 17.3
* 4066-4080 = 17.8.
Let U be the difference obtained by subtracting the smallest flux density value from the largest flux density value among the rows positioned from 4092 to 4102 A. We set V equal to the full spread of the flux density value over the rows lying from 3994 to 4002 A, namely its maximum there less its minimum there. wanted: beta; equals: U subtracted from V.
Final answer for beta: -0.4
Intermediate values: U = 2.8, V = 2.4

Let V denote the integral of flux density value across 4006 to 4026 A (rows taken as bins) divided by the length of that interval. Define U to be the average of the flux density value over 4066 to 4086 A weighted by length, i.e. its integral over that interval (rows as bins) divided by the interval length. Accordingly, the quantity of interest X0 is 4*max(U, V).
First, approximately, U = 18.2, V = 18.8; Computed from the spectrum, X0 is 75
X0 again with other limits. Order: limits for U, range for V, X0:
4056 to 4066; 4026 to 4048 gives 72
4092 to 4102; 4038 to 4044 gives 82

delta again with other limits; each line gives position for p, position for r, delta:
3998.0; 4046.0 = 9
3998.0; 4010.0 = 24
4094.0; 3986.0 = 11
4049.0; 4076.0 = 21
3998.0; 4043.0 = 24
